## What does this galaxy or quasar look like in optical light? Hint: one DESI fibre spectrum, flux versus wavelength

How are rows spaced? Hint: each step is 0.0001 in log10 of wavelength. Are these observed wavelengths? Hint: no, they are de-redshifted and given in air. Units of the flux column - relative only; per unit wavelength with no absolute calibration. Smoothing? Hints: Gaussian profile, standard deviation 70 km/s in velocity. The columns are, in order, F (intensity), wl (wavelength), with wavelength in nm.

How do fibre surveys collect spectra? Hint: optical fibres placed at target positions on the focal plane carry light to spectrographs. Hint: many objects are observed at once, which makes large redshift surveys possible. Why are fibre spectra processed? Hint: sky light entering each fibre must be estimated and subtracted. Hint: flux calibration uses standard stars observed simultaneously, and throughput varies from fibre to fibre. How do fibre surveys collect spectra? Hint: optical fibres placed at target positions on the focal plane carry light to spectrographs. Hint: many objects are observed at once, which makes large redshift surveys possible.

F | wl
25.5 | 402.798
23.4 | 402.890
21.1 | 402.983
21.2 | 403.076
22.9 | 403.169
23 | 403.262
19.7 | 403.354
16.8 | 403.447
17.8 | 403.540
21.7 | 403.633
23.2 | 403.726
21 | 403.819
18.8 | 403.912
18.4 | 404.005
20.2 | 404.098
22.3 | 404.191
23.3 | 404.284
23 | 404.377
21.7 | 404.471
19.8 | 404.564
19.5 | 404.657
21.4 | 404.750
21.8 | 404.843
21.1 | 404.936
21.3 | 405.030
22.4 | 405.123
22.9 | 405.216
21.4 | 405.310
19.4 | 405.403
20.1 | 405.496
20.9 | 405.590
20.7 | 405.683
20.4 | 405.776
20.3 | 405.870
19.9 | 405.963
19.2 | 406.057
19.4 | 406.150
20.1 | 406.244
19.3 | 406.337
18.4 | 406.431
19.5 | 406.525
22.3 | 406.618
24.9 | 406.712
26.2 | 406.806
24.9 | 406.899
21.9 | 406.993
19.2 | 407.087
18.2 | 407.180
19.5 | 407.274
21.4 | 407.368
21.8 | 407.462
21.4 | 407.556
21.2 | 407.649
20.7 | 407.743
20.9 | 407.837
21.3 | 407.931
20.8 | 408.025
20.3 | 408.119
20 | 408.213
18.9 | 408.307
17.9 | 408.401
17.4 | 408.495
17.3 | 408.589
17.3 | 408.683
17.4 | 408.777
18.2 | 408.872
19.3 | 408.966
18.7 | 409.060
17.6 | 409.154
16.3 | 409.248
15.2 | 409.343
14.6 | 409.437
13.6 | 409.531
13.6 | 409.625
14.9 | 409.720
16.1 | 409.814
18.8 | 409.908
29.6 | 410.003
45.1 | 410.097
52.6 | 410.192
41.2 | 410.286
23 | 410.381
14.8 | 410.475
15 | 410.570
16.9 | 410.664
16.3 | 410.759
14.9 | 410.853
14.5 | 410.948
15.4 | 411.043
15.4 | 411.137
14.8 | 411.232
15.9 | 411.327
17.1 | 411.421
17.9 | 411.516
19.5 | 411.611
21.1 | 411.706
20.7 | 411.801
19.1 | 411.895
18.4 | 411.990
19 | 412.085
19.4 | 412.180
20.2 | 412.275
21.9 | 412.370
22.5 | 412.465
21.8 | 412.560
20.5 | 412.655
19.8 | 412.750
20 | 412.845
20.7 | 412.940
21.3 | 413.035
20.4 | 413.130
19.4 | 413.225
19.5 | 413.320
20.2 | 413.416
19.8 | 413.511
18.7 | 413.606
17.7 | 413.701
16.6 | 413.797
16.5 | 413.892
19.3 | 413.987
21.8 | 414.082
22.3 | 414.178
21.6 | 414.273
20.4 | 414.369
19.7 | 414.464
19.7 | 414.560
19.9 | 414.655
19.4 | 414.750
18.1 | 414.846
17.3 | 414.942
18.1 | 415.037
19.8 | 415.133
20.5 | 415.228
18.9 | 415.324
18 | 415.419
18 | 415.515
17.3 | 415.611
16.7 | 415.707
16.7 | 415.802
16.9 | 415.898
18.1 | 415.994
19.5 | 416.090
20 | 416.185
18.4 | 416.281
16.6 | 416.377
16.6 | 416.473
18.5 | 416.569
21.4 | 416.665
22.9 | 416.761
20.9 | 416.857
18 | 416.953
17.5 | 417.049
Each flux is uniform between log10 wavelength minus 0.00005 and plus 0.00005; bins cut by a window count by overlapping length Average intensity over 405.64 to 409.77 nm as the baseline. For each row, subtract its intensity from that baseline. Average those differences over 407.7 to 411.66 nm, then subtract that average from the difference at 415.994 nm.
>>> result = 2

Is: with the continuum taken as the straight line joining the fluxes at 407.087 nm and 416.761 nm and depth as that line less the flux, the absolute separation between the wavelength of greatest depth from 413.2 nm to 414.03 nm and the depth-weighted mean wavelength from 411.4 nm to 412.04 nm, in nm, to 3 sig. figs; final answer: 2.23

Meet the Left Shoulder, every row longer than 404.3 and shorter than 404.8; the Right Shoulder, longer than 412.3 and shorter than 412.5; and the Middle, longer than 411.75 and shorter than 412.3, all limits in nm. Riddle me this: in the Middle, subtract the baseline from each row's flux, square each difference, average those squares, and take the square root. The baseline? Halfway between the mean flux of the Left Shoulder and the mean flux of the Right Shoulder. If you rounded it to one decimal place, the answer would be 2.3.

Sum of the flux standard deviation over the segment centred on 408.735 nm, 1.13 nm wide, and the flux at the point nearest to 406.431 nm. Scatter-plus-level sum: 19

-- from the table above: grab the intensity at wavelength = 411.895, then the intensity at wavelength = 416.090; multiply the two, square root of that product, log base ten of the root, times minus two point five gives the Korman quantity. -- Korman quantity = -3.21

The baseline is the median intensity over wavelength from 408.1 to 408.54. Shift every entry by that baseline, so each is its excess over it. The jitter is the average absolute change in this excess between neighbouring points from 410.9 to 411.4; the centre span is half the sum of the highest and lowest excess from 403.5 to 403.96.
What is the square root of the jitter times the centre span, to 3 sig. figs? 1.02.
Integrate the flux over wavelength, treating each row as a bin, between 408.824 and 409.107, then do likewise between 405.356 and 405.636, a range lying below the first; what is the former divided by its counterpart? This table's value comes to 0.94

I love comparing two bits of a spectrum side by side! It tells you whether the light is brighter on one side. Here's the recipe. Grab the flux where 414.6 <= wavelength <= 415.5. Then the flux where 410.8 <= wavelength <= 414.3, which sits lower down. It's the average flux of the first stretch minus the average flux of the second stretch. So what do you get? -0.2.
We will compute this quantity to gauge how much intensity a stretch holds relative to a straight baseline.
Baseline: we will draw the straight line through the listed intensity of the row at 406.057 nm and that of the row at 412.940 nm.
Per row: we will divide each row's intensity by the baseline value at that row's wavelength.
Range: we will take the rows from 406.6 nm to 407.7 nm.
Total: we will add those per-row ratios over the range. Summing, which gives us 13.5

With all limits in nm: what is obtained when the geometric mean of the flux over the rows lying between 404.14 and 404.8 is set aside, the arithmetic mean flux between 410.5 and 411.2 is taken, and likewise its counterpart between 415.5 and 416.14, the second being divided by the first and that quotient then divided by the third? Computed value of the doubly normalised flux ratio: 0.041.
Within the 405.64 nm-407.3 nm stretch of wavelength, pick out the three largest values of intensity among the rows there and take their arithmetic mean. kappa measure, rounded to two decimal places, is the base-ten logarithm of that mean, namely 1.40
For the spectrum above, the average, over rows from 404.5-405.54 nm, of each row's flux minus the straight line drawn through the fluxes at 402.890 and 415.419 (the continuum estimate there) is -1.5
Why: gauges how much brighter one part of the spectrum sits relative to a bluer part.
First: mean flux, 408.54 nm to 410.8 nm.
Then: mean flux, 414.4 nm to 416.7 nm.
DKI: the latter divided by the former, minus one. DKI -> -0.12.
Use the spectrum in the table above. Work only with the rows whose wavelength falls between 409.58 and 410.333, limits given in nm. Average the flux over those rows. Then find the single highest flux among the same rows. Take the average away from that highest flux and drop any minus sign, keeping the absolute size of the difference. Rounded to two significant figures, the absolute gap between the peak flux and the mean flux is 24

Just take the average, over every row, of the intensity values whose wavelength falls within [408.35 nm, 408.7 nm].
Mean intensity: 17.5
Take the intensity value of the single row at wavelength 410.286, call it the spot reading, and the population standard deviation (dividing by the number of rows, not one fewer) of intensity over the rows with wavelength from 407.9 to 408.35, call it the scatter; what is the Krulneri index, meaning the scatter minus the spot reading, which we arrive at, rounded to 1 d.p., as -40.4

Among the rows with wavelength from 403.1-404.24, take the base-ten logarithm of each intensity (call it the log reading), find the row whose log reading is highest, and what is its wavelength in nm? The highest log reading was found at 403.726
